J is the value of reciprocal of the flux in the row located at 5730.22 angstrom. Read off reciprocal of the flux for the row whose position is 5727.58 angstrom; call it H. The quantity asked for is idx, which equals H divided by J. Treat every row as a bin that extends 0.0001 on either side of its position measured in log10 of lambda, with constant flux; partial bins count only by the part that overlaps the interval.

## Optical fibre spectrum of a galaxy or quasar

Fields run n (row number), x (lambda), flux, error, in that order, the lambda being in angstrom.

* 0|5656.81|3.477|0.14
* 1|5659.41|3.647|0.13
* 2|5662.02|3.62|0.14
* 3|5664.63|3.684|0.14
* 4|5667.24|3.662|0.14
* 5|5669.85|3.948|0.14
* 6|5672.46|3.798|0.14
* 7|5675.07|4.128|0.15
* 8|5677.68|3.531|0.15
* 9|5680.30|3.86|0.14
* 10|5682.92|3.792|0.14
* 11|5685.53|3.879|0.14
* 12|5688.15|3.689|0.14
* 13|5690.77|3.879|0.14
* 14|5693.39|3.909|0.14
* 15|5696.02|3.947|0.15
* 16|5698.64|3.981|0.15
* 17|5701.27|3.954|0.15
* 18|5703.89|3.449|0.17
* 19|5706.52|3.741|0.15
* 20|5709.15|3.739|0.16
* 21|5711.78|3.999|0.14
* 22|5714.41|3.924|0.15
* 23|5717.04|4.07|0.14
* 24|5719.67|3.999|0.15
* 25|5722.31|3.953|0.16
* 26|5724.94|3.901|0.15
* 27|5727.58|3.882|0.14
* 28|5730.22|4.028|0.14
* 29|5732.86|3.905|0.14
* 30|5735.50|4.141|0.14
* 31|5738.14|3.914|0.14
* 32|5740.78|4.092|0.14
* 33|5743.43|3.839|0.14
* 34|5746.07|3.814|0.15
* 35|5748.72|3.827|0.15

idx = 1.04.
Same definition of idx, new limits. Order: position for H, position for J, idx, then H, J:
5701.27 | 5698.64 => 1.01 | 0.253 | 0.251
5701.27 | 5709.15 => 0.95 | 0.253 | 0.267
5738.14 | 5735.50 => 1.06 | 0.255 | 0.241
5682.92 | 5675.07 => 1.09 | 0.264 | 0.242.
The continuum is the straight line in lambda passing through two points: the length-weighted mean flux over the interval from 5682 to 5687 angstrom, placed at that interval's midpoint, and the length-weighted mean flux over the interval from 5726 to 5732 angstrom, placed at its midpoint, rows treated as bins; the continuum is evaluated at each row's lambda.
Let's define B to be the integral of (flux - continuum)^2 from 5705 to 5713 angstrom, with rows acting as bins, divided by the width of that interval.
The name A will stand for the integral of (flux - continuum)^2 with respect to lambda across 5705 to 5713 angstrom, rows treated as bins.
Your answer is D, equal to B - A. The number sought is -0.16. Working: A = 0.19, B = 0.023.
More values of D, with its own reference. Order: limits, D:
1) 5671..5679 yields -0.42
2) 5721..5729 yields -0.01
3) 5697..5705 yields -0.45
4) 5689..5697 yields -0.03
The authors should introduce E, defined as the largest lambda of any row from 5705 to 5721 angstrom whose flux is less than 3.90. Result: 5709.15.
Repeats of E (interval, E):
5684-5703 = 5690.77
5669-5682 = 5680.30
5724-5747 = 5746.07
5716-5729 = 5727.58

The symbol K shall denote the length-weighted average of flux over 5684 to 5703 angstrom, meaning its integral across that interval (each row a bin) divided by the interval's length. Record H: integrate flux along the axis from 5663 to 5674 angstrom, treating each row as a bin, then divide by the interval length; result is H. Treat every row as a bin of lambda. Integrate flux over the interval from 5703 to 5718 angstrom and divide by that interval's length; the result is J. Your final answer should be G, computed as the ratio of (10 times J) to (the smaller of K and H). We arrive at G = 10.1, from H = 3.78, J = 3.825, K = 3.88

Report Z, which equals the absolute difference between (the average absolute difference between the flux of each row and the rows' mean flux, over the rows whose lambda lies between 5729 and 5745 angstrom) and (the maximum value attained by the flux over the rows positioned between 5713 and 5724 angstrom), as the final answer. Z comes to 3.97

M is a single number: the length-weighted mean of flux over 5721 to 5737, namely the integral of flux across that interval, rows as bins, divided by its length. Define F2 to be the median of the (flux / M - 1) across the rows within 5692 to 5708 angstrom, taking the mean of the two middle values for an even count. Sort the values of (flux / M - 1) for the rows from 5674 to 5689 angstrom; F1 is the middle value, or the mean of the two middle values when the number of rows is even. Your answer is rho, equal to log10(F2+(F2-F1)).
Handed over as -1.81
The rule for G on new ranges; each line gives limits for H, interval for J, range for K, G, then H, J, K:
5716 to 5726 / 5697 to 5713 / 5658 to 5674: 10.2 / 3.98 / 3.812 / 3.73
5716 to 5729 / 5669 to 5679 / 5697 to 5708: 10.2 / 3.96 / 3.848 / 3.79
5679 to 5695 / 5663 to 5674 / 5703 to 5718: 9.9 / 3.84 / 3.777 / 3.82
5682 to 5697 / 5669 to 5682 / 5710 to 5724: 10.0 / 3.85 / 3.848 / 3.98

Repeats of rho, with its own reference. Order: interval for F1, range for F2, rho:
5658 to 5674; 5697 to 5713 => -1.87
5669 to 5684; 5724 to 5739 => -2.27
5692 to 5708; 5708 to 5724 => -1.85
